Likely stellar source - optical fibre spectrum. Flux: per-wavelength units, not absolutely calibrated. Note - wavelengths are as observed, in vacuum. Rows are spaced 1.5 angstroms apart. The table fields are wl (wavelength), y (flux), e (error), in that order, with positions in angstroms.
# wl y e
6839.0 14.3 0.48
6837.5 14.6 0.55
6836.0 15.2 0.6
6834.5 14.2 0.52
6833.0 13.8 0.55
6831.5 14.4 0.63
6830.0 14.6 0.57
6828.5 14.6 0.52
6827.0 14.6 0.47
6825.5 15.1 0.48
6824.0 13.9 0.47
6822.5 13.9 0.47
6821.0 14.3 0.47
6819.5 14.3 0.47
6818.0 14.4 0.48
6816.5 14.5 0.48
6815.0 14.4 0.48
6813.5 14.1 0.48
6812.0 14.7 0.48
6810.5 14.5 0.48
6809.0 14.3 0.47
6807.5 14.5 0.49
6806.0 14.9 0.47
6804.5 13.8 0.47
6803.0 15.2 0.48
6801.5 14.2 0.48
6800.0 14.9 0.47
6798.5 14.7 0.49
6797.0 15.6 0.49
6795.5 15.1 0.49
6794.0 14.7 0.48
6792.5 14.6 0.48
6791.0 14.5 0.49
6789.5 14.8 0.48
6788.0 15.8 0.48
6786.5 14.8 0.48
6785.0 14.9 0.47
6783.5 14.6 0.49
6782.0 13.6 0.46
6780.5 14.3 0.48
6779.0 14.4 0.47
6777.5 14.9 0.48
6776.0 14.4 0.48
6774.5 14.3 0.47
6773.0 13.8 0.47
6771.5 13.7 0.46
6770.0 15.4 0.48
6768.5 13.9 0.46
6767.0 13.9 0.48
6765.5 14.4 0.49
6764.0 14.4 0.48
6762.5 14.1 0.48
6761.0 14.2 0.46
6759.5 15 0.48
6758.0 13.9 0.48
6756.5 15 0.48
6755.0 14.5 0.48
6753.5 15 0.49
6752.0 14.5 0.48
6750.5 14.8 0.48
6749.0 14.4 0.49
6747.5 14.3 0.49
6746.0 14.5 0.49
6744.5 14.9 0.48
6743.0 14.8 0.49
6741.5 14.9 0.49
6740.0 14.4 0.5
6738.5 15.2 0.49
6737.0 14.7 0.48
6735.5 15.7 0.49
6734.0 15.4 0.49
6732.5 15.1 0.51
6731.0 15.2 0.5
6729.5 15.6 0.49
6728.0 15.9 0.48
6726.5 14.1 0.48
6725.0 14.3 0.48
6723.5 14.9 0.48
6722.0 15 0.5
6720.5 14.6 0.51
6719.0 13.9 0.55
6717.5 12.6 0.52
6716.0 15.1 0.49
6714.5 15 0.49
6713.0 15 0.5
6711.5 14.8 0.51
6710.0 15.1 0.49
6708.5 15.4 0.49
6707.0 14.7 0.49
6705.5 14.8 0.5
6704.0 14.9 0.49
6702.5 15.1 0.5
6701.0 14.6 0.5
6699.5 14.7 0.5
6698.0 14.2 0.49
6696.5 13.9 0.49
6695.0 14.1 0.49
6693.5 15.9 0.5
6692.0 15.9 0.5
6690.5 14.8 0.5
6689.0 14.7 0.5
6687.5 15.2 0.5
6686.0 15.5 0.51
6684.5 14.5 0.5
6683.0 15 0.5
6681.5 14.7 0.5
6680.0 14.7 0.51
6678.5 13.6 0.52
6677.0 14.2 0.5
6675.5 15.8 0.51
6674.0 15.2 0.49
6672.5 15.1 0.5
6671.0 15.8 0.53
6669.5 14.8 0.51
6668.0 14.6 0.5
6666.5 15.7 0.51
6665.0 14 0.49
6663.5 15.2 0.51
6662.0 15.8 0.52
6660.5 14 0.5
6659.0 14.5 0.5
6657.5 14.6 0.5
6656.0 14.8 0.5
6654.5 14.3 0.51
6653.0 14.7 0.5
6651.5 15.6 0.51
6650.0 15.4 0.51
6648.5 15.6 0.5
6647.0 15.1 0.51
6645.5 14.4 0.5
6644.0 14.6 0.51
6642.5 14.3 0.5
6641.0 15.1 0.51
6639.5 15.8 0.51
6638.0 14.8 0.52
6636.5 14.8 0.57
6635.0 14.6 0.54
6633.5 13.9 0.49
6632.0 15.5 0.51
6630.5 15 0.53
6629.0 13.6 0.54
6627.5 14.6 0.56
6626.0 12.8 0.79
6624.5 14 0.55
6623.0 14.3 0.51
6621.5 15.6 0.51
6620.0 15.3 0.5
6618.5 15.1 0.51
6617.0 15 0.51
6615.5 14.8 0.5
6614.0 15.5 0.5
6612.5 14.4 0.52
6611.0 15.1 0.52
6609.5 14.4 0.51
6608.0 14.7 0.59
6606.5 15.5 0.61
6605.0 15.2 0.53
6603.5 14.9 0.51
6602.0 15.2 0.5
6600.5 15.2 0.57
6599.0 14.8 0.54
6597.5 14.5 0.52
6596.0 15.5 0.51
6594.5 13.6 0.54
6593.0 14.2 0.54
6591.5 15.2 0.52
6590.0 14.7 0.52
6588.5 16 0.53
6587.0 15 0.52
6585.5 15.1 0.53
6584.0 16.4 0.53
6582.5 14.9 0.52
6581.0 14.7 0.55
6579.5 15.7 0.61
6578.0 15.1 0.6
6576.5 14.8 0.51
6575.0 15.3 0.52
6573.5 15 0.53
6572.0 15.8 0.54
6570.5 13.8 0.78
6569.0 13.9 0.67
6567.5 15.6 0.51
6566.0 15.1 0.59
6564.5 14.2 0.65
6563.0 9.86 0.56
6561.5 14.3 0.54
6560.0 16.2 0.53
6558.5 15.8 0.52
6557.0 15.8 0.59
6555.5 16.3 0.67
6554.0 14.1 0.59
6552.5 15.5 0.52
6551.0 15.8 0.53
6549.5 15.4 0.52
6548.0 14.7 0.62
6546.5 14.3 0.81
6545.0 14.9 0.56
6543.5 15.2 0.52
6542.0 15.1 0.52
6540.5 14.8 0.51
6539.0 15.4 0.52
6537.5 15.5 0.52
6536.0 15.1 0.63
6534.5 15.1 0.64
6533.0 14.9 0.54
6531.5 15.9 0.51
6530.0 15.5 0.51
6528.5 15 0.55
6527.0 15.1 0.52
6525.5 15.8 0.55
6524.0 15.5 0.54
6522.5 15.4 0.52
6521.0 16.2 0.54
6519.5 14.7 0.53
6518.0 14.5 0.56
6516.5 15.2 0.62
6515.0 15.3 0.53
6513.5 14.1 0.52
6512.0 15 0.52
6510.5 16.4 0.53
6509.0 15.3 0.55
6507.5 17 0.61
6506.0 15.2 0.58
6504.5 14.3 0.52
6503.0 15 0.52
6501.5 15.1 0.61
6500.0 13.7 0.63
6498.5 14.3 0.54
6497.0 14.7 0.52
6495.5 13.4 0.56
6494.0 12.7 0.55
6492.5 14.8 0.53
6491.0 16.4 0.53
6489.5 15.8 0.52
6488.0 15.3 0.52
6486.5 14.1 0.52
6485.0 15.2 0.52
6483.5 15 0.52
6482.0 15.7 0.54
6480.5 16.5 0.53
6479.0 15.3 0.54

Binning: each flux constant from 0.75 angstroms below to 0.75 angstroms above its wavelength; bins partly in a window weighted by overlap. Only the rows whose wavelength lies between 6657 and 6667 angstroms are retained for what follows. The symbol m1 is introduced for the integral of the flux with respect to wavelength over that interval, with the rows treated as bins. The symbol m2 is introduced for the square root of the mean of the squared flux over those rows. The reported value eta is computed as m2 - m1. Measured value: -133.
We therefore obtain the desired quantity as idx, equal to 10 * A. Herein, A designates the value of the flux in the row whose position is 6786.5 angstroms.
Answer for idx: 148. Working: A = 14.8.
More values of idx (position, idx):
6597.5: 145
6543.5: 152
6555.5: 163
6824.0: 139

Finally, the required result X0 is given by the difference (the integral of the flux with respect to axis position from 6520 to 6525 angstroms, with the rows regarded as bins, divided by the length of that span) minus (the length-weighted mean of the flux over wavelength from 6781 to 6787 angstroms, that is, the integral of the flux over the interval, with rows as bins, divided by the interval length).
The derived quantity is 1.2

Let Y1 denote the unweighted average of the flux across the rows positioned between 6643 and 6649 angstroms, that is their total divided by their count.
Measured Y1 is 14.9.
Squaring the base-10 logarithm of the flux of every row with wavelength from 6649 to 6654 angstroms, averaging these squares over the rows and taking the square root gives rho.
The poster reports 1.18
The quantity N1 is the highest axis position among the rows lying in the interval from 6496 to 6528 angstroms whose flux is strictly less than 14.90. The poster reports 6519.5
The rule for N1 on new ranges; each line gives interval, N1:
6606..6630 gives 6629.0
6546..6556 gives 6554.0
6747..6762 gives 6761.0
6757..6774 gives 6773.0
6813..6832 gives 6831.5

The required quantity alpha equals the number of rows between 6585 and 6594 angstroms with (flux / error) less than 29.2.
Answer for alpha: 4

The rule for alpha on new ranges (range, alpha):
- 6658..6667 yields 3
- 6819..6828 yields 0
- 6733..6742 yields 1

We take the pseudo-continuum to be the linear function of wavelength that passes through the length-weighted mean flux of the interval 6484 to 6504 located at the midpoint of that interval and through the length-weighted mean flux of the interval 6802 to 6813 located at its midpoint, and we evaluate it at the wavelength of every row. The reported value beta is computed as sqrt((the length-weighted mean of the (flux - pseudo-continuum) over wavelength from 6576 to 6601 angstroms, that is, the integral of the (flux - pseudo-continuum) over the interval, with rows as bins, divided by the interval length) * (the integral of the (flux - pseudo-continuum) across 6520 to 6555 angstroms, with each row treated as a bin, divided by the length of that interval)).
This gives 0.49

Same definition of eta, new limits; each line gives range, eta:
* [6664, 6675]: -151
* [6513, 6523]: -136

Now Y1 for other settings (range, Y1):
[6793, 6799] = 15.0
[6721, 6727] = 14.6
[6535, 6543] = 15.2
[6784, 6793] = 14.9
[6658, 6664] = 14.9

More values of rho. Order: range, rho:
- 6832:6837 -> 1.16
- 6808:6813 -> 1.16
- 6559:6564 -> 1.12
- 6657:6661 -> 1.16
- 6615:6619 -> 1.18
